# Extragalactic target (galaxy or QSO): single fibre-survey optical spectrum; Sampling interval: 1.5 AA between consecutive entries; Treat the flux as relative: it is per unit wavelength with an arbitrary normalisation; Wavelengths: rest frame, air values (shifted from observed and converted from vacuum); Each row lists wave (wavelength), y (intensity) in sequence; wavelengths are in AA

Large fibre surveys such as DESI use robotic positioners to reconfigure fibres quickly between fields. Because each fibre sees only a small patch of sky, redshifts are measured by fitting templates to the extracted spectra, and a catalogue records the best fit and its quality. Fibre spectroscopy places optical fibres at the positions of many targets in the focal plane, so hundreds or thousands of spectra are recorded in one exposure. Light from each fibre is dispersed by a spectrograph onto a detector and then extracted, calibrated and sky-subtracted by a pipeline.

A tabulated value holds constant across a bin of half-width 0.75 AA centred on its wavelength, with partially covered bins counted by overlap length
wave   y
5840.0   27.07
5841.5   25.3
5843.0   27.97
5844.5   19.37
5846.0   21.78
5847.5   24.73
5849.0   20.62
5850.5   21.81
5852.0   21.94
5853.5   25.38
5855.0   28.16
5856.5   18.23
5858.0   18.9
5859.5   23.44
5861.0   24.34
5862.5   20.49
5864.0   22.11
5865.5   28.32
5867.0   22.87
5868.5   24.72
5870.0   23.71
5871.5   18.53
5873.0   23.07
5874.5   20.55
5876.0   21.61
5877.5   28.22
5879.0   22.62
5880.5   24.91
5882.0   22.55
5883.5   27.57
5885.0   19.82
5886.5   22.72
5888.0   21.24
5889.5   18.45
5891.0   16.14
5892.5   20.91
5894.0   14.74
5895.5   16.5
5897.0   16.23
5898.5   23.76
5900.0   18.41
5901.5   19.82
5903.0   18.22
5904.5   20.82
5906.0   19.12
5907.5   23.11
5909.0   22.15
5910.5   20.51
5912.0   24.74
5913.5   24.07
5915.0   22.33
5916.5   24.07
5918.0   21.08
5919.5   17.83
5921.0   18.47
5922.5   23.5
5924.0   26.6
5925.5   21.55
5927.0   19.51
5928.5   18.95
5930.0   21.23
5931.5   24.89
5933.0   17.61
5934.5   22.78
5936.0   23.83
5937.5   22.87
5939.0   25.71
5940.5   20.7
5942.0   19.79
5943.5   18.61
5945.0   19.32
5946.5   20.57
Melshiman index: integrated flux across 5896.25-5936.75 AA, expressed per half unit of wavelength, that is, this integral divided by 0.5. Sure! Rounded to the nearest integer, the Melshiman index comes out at 1726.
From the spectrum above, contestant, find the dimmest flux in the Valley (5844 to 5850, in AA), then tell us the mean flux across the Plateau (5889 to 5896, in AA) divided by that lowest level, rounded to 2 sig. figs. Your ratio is 0.90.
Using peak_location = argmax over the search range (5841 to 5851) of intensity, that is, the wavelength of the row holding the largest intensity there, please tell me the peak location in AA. 5843.0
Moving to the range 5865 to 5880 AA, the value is 5865.5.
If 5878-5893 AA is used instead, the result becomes 5883.5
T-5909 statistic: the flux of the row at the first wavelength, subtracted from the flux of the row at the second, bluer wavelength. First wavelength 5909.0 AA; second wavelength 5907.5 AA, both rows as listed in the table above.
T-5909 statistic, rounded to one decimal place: 1.0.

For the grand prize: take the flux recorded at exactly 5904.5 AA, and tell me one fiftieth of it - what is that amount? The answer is 0.42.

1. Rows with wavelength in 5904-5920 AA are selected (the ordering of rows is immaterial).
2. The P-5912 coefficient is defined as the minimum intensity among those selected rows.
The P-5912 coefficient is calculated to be 17.83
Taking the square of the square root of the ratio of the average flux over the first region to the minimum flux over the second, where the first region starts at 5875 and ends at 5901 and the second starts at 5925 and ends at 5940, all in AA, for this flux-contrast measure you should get 1.19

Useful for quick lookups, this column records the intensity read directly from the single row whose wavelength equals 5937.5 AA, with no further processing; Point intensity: 22.87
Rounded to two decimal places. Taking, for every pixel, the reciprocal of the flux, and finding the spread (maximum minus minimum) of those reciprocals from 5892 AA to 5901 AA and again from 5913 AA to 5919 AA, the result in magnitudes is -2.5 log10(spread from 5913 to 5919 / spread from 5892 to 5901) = 1.60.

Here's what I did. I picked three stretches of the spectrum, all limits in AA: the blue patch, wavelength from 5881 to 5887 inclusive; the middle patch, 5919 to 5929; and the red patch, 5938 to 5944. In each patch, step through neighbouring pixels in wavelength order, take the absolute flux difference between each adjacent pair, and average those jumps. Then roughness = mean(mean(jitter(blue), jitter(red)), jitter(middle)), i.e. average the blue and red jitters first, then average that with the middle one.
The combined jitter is 3.27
